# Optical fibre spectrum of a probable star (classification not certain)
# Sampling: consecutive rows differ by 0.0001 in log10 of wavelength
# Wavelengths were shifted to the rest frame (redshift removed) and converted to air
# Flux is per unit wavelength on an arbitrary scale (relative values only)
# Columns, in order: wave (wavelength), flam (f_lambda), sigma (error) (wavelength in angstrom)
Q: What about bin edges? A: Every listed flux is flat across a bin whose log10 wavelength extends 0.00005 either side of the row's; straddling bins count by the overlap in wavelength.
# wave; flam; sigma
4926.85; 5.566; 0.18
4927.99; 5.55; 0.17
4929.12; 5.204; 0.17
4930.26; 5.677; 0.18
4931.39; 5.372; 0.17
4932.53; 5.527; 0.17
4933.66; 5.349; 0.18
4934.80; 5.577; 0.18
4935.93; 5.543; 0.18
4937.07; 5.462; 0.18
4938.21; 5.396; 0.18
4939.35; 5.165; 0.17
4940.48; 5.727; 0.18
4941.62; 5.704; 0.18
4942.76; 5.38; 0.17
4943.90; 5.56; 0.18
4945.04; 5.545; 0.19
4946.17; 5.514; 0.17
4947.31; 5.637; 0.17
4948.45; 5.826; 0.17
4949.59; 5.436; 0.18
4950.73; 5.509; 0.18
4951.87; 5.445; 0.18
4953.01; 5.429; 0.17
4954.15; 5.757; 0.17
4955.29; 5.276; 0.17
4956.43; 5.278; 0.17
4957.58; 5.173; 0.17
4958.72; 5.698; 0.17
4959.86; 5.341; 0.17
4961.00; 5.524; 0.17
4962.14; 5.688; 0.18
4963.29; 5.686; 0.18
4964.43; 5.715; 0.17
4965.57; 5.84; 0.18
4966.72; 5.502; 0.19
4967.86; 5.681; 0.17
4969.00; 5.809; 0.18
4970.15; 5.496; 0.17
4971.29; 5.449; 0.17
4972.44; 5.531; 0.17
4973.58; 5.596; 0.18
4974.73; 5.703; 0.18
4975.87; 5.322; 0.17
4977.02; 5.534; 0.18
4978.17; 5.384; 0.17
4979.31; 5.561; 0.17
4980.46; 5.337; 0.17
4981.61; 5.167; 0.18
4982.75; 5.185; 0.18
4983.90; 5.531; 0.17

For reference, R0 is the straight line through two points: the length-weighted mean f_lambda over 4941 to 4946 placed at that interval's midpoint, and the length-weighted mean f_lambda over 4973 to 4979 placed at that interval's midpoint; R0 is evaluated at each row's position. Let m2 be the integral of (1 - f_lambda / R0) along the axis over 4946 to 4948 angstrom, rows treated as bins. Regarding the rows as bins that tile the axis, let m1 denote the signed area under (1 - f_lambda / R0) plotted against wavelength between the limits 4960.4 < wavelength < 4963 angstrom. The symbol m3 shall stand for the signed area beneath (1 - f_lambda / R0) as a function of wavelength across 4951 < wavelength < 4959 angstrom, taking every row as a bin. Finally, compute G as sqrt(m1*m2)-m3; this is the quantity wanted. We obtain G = -0.12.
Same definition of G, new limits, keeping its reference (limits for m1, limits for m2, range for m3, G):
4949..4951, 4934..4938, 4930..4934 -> -0.03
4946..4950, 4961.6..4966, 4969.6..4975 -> 0.12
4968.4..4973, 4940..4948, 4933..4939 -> -0.06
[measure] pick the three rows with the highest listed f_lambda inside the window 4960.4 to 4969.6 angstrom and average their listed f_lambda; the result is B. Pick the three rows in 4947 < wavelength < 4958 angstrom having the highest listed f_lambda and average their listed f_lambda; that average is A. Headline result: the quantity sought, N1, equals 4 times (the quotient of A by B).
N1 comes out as 3.97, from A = 5.74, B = 5.79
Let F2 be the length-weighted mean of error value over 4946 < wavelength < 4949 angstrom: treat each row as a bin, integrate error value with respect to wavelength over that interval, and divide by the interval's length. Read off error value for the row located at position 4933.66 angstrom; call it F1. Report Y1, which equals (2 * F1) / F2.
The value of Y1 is 2.12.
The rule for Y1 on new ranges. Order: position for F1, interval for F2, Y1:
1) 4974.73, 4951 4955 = 2.07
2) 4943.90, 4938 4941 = 2.04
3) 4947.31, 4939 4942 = 1.92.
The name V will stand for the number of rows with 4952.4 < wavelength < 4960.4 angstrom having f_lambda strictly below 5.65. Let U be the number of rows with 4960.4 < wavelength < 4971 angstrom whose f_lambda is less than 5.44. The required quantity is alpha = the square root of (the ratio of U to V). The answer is 0.0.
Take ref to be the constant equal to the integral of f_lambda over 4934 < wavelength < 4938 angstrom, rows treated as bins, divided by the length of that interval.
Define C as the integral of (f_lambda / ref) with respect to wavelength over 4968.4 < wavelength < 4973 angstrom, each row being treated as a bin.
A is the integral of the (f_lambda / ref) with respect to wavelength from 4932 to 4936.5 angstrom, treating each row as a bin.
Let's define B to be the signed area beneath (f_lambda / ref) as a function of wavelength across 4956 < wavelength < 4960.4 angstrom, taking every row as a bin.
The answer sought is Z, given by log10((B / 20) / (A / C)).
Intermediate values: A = 4.5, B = 4.30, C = 4.7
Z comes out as -0.65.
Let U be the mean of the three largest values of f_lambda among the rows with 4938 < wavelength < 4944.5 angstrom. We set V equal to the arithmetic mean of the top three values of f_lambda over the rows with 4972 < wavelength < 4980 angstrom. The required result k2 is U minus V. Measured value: 0.04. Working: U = 5.66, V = 5.62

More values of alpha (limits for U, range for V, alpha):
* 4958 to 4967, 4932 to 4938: 0.4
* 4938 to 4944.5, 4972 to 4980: 0.7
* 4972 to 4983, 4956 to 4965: 1.1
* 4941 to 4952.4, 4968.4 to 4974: 0.7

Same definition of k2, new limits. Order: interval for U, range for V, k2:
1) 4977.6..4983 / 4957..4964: -0.26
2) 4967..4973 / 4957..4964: -0.02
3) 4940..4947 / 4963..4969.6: -0.12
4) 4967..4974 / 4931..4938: 0.15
